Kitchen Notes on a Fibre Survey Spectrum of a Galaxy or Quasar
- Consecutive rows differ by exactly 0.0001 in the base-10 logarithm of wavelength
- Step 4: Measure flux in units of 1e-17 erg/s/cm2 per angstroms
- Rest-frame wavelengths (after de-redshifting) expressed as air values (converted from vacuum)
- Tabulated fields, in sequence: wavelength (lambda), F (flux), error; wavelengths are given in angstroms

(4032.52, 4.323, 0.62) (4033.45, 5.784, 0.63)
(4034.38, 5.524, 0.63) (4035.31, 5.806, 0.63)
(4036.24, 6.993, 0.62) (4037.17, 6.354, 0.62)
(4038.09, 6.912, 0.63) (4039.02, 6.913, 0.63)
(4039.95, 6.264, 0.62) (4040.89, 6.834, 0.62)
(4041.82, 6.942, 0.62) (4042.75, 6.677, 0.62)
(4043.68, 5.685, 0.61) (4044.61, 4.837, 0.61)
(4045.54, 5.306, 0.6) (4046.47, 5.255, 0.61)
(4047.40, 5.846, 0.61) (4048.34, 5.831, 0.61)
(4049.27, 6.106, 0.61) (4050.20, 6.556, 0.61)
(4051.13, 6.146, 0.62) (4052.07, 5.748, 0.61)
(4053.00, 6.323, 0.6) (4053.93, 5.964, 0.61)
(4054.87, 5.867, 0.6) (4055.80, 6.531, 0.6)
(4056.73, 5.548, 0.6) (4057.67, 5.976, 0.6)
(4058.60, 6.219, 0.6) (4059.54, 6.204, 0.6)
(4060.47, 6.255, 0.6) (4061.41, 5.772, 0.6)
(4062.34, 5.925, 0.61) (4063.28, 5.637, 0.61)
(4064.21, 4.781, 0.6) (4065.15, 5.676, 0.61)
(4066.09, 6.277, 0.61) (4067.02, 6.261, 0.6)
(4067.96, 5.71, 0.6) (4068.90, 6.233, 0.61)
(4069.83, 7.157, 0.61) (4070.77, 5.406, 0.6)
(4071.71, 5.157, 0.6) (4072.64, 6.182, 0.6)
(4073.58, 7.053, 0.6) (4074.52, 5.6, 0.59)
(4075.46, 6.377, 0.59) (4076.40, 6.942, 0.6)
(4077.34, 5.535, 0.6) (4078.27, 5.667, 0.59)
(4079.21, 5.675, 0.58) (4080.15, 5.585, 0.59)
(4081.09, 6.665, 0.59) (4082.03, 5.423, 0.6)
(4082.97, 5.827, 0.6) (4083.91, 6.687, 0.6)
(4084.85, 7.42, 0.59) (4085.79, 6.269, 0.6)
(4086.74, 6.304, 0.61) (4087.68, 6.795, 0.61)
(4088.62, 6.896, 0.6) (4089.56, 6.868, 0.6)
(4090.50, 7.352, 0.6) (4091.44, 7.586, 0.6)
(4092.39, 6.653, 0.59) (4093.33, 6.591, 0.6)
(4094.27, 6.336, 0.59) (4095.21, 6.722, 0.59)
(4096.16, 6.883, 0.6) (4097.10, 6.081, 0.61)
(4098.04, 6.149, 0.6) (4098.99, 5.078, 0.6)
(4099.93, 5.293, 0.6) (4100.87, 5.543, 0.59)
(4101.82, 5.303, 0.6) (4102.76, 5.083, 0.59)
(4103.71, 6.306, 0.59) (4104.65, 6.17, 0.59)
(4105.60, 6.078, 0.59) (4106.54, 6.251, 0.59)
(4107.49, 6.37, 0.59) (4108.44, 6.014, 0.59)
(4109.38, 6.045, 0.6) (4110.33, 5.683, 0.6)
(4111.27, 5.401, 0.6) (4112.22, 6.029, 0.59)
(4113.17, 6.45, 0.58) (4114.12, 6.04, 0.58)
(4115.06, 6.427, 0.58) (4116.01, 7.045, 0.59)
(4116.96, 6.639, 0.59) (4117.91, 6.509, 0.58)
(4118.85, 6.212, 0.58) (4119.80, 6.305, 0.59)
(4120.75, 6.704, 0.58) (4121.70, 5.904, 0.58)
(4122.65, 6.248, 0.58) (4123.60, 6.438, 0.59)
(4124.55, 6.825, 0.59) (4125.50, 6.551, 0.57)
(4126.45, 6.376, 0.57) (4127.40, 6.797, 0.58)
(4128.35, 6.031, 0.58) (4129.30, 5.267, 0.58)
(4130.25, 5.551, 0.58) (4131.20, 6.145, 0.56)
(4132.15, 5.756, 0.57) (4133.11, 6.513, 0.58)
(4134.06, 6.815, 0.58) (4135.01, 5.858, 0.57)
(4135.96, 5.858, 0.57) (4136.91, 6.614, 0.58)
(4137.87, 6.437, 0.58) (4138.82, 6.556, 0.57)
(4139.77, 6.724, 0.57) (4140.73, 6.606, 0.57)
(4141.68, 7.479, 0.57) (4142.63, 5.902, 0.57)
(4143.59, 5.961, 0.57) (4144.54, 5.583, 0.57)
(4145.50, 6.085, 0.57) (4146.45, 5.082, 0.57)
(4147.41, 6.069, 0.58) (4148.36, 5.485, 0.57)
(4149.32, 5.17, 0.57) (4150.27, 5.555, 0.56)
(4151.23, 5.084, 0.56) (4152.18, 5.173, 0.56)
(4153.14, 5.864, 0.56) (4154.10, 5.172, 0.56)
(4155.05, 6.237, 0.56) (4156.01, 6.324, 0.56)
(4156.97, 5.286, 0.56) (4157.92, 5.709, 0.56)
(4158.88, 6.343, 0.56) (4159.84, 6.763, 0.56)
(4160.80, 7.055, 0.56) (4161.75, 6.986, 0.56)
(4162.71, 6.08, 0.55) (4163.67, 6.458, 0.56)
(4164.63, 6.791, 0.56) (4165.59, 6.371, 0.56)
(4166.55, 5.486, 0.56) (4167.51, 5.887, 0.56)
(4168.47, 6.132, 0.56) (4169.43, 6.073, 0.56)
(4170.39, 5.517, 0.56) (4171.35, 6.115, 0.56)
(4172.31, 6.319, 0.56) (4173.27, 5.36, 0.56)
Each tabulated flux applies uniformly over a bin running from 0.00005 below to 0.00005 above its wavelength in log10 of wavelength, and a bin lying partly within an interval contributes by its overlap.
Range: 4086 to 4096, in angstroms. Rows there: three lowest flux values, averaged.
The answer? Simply 6.4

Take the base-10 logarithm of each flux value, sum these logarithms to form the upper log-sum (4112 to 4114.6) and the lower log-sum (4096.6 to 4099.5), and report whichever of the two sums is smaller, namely 2.28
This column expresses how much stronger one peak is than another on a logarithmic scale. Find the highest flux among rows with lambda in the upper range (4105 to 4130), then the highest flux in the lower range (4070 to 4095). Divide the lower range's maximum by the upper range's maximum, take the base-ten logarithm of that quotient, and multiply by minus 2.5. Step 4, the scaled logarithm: -0.08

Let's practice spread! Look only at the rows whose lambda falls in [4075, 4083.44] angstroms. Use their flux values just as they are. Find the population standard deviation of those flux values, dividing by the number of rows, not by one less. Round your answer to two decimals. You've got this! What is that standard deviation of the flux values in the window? 0.52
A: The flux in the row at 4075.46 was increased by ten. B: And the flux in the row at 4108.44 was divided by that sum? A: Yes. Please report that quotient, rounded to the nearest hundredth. 0.37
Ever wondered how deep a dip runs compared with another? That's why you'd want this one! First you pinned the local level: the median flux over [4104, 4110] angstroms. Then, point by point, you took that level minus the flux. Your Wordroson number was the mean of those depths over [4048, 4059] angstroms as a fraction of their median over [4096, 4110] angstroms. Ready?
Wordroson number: 1.2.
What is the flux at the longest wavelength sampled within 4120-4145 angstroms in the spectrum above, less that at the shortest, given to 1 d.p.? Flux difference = -1.1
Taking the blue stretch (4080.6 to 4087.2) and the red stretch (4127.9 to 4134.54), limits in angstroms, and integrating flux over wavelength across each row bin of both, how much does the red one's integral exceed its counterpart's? -2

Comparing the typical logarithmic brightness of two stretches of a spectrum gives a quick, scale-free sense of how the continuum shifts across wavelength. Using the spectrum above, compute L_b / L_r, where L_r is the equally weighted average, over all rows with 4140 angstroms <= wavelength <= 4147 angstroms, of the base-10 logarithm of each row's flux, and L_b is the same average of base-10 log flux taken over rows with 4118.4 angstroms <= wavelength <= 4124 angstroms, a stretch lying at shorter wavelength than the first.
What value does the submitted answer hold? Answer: 1.02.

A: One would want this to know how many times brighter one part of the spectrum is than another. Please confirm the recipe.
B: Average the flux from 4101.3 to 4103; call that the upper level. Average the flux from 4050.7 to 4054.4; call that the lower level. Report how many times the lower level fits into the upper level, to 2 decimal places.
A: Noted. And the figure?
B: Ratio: 0.86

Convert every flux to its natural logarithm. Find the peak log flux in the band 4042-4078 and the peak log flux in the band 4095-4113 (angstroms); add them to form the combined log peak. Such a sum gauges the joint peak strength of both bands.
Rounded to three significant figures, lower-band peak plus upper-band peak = 3.90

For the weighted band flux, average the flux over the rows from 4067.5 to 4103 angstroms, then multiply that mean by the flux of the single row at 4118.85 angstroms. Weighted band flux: 38.6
